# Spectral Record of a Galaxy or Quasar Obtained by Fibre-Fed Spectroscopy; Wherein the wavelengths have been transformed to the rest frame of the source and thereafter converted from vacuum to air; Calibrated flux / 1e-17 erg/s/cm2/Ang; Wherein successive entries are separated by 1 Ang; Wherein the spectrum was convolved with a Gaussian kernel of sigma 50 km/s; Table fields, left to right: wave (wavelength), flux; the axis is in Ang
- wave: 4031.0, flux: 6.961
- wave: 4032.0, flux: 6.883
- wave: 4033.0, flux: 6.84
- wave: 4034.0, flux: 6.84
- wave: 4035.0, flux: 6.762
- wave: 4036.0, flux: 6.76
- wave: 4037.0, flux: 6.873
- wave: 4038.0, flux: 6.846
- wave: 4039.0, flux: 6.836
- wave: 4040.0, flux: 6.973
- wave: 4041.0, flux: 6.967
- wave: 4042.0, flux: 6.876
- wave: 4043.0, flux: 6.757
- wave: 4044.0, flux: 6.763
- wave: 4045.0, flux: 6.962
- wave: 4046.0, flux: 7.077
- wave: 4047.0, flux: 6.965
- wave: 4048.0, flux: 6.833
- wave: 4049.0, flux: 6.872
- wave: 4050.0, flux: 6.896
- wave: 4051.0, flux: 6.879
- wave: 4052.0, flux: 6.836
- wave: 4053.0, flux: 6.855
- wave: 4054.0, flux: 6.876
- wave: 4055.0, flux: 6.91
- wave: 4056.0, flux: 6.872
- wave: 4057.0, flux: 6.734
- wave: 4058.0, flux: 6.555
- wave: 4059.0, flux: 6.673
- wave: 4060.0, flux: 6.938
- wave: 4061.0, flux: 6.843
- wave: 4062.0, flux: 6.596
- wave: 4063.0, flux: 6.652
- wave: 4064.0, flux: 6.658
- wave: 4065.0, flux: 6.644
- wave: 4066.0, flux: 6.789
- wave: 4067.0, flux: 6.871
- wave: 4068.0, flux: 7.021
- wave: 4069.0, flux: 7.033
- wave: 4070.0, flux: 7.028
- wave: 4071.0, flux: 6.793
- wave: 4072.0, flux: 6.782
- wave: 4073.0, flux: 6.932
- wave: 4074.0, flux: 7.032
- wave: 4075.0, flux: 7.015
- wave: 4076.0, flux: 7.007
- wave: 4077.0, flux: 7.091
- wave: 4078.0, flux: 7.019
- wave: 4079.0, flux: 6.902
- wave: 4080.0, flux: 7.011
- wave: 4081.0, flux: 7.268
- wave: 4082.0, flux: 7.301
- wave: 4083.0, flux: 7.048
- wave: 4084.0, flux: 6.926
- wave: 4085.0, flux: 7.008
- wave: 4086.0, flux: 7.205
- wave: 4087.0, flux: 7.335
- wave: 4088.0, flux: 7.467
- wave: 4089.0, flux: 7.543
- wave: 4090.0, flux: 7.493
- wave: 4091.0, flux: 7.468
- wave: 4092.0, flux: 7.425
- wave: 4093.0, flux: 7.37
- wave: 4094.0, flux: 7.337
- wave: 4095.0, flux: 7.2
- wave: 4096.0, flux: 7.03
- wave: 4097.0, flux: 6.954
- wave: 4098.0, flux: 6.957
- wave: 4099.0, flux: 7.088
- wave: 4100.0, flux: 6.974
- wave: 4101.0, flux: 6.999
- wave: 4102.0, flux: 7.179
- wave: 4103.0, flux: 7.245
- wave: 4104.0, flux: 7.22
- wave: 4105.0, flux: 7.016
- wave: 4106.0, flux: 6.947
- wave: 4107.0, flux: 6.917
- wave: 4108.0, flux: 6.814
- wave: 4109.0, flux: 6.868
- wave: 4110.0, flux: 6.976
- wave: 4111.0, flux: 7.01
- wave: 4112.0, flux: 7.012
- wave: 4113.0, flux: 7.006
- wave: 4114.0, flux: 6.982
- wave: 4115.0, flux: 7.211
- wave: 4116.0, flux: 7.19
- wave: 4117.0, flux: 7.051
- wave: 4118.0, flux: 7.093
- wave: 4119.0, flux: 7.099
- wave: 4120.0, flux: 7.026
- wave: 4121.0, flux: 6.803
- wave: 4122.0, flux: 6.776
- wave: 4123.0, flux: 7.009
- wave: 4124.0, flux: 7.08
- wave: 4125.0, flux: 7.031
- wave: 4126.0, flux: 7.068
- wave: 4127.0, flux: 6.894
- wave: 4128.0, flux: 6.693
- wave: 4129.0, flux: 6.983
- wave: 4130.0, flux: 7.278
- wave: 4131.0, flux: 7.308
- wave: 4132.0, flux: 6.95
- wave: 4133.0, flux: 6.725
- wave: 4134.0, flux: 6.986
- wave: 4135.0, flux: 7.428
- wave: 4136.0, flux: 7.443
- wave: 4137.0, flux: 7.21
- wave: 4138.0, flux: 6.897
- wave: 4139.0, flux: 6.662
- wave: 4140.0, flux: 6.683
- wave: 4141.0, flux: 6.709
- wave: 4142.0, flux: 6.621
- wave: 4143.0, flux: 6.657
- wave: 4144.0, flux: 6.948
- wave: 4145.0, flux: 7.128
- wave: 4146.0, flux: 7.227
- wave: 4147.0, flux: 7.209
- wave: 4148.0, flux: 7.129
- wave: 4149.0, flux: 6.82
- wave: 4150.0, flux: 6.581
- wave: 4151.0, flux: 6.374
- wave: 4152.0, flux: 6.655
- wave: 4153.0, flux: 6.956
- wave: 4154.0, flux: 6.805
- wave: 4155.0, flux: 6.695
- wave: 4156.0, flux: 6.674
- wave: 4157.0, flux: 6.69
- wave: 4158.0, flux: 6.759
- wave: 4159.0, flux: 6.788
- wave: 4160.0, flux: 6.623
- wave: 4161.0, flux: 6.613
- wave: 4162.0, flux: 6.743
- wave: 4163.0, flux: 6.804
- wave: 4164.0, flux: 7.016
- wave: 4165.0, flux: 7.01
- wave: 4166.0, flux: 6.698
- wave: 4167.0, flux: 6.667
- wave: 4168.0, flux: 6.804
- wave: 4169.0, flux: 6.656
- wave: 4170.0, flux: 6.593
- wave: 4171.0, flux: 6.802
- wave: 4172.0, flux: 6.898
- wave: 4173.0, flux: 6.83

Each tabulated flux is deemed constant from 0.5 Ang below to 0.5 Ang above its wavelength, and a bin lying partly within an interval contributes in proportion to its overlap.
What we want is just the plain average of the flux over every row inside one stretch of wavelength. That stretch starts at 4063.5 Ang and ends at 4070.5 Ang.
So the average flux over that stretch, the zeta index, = 6.86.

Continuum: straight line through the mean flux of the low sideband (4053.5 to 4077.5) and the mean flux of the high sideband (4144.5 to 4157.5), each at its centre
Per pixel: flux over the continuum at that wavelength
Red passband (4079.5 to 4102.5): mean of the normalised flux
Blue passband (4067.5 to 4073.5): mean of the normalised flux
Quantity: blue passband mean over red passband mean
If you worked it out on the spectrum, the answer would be 0.96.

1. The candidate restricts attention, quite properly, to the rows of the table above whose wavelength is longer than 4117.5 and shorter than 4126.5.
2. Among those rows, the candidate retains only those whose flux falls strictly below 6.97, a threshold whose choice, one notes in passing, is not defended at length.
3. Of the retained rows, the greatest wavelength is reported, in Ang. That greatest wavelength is 4122.0 Ang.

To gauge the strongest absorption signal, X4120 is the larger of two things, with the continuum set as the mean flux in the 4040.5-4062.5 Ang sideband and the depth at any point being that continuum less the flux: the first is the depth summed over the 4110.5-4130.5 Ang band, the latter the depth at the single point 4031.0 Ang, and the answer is -0.1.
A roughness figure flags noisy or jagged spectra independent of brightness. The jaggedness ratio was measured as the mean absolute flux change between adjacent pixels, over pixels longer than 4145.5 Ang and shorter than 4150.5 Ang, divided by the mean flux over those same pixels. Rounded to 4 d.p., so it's 0.0231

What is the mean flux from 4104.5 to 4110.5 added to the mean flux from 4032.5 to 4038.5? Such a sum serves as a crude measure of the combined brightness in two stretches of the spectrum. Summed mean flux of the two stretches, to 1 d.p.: 13.7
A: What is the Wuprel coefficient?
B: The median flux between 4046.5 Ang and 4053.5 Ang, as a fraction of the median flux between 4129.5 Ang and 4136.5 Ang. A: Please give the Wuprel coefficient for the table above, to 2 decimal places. 0.94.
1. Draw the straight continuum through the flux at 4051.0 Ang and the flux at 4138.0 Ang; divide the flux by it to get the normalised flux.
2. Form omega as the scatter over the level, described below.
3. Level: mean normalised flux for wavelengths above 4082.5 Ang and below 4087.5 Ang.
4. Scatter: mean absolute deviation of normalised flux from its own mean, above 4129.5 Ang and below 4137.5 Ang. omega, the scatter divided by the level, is 0.029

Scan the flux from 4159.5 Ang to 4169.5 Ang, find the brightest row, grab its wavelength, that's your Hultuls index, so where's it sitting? 4164.0 Ang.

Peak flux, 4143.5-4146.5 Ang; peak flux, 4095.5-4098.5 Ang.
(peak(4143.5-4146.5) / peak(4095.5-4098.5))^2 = 1.06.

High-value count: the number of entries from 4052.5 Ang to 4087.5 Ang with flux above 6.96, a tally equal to 15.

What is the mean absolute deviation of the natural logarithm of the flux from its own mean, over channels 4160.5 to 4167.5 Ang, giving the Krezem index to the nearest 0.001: 0.019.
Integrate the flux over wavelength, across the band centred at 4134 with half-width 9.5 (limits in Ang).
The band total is 132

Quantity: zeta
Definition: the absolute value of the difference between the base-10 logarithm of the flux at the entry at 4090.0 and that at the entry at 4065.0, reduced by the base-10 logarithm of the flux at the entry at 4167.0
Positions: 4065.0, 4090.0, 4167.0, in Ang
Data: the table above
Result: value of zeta -0.772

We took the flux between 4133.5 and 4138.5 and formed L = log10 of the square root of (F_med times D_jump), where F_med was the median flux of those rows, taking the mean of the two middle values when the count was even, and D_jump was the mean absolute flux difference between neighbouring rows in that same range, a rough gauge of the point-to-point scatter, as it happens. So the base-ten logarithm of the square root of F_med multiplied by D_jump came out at 0.13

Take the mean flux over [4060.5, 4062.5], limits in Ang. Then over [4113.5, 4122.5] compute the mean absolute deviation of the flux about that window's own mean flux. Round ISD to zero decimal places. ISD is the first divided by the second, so 59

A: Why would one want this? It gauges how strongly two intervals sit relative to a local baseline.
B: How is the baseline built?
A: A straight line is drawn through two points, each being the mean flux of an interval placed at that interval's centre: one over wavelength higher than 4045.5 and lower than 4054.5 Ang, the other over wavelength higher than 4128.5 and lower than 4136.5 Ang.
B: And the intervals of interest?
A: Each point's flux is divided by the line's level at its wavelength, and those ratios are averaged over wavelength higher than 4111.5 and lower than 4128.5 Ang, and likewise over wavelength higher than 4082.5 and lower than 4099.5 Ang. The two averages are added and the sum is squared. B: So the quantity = 4.06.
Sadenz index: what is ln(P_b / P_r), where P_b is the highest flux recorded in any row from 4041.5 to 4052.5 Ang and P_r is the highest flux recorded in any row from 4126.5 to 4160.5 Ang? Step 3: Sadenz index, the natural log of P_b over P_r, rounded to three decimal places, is -0.050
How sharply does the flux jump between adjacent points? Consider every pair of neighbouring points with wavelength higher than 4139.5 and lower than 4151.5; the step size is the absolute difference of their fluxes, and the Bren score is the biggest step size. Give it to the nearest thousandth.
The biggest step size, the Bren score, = 0.309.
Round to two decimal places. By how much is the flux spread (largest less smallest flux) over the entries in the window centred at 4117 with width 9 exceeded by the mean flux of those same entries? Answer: 6.64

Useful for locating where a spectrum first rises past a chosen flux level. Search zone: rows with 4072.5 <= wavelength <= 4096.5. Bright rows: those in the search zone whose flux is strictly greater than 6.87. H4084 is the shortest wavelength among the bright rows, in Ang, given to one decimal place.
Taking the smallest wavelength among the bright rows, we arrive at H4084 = 4073.0 Ang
